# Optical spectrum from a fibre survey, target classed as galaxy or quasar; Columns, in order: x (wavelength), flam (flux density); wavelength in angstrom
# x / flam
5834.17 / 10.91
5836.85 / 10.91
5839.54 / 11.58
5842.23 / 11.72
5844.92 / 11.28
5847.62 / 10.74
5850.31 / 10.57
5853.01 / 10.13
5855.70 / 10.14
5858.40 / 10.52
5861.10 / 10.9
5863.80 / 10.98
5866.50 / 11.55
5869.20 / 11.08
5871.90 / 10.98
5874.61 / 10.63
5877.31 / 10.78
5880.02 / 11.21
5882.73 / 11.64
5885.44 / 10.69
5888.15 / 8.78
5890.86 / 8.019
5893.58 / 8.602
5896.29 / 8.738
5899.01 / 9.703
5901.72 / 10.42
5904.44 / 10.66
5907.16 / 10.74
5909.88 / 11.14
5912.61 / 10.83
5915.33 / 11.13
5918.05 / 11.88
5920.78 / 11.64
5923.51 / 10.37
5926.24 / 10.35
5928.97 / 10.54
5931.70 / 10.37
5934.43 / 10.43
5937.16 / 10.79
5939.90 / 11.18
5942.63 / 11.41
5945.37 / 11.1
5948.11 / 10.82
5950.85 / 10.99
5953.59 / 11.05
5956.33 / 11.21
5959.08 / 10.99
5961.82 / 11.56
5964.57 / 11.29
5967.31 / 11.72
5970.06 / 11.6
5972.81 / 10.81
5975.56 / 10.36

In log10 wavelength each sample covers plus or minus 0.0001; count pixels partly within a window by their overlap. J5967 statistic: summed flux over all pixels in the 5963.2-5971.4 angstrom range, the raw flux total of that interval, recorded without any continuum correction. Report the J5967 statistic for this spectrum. 35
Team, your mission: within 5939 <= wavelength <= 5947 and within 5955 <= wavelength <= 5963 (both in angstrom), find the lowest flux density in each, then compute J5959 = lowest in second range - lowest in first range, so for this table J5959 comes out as -0.1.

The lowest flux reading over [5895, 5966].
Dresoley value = 8.738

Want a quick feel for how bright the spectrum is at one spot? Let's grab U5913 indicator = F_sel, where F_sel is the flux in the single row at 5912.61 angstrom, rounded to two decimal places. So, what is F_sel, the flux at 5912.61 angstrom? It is 10.83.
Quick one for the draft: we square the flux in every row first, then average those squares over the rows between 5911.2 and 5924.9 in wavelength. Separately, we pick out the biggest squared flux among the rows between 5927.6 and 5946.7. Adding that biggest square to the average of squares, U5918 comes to 255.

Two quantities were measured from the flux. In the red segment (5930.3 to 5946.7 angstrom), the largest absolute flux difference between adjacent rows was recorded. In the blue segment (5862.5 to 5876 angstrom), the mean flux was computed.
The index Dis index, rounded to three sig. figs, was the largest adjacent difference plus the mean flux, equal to 11.4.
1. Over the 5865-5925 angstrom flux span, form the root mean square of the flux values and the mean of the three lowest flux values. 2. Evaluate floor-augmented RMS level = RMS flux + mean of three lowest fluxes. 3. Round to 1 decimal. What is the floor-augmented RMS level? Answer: 19.0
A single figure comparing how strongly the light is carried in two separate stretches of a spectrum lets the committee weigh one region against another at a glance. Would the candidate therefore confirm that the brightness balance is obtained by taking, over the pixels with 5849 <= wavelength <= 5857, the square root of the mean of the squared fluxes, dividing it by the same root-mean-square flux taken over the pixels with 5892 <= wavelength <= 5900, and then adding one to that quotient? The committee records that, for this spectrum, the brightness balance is 2.139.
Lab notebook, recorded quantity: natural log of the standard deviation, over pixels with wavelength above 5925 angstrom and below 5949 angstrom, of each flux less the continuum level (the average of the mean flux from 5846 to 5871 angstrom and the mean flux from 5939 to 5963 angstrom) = -1.0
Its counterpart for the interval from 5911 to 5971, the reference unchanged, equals -0.8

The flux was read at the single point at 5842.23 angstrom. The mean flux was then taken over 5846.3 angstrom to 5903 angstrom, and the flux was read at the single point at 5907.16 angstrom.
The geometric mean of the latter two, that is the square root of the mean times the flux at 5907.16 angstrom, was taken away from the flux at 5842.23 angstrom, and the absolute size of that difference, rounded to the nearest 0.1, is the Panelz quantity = 1.2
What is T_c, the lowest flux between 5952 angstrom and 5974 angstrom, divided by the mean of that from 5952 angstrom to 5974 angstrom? 0.958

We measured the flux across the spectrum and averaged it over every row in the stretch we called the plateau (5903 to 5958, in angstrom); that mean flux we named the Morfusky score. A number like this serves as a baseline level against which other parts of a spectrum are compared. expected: 10.9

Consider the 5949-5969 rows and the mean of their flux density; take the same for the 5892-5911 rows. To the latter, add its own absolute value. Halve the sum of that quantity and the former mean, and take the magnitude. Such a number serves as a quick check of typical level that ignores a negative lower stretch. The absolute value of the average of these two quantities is 15.6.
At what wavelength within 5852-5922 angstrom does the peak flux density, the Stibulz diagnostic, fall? 5918.05 angstrom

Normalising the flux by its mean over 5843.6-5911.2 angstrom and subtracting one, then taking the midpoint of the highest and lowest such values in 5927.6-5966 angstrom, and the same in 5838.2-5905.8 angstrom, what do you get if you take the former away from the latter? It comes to -0.11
